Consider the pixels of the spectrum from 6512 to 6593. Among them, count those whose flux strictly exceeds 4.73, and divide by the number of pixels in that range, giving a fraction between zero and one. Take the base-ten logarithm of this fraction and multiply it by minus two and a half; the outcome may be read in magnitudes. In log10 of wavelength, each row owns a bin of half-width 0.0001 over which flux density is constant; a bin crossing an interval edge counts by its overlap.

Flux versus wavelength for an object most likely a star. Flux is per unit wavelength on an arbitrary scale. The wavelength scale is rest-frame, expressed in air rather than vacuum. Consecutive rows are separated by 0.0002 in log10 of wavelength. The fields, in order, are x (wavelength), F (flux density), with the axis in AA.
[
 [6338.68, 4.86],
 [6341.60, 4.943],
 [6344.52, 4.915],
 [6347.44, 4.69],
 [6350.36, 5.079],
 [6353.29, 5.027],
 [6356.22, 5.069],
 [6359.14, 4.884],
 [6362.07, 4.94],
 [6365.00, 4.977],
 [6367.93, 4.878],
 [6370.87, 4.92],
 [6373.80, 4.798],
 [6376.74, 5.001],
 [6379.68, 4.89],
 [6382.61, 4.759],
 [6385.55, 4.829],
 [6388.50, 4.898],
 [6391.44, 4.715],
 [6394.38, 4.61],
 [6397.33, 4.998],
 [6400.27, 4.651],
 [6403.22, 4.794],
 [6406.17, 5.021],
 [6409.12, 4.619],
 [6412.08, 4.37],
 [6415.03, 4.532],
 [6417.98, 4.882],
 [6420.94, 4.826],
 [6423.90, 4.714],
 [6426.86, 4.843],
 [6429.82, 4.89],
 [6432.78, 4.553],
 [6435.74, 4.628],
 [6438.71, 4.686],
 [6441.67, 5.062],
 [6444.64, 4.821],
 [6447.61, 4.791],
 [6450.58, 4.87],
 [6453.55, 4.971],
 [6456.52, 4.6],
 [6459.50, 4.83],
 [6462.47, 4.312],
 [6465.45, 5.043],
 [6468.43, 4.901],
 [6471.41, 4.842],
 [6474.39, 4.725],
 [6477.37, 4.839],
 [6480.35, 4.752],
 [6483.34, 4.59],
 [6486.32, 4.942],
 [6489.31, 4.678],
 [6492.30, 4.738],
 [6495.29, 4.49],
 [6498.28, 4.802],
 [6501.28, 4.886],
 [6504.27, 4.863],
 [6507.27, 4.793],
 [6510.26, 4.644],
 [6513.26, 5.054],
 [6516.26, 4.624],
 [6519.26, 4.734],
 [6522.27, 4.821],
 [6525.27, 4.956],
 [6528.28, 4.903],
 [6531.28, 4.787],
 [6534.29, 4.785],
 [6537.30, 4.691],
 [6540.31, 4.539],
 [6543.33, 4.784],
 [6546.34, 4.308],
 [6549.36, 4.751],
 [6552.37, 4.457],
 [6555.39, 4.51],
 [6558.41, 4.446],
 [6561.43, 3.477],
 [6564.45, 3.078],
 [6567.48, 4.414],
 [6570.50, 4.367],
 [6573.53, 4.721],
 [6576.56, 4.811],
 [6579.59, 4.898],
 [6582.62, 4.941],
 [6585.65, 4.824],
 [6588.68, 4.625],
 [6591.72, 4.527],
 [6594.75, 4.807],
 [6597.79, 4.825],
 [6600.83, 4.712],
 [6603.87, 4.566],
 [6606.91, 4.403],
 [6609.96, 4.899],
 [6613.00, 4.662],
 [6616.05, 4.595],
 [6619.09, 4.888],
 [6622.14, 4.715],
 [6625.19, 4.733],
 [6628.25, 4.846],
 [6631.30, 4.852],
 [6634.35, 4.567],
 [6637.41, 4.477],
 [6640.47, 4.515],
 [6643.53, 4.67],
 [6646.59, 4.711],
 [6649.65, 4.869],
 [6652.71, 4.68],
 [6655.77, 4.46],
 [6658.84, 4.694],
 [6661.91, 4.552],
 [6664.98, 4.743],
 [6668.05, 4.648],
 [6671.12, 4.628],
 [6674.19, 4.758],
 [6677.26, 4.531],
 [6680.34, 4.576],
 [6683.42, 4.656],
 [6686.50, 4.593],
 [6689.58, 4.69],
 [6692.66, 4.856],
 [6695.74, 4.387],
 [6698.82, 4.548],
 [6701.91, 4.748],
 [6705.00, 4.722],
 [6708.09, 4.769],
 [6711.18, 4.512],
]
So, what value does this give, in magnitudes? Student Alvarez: 0.8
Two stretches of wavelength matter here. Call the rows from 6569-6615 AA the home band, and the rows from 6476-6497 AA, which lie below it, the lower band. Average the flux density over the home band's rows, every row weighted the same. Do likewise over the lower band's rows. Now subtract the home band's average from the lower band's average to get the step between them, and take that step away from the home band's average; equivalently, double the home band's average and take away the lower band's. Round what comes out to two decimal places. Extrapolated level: 4.69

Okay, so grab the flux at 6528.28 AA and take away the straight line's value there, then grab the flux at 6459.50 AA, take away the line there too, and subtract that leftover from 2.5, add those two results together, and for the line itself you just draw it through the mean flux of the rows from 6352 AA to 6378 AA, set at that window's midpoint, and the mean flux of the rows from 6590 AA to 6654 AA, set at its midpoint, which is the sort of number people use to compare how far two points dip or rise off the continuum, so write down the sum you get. 2.64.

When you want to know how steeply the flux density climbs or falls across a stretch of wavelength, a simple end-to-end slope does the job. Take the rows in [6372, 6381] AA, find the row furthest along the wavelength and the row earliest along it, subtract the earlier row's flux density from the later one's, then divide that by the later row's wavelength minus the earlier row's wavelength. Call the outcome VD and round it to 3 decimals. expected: 0.016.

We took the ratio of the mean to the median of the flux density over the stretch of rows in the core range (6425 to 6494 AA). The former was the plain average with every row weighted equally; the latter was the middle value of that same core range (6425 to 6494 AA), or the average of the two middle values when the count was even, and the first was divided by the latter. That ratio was 0.99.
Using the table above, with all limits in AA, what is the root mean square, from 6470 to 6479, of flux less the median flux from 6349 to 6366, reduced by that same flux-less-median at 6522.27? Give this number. 0.39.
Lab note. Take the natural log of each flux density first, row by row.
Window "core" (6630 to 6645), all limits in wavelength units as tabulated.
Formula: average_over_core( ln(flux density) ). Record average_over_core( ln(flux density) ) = 1.53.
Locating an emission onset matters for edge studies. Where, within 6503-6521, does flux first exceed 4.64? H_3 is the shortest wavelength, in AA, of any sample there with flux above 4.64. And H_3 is 6504.27 AA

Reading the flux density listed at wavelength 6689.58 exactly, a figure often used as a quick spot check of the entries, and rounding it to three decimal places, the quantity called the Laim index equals 4.690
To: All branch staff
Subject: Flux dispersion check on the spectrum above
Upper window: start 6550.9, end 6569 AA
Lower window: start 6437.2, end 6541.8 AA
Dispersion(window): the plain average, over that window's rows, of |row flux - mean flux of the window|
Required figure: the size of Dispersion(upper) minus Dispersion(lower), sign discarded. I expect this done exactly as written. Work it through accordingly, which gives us 0.40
